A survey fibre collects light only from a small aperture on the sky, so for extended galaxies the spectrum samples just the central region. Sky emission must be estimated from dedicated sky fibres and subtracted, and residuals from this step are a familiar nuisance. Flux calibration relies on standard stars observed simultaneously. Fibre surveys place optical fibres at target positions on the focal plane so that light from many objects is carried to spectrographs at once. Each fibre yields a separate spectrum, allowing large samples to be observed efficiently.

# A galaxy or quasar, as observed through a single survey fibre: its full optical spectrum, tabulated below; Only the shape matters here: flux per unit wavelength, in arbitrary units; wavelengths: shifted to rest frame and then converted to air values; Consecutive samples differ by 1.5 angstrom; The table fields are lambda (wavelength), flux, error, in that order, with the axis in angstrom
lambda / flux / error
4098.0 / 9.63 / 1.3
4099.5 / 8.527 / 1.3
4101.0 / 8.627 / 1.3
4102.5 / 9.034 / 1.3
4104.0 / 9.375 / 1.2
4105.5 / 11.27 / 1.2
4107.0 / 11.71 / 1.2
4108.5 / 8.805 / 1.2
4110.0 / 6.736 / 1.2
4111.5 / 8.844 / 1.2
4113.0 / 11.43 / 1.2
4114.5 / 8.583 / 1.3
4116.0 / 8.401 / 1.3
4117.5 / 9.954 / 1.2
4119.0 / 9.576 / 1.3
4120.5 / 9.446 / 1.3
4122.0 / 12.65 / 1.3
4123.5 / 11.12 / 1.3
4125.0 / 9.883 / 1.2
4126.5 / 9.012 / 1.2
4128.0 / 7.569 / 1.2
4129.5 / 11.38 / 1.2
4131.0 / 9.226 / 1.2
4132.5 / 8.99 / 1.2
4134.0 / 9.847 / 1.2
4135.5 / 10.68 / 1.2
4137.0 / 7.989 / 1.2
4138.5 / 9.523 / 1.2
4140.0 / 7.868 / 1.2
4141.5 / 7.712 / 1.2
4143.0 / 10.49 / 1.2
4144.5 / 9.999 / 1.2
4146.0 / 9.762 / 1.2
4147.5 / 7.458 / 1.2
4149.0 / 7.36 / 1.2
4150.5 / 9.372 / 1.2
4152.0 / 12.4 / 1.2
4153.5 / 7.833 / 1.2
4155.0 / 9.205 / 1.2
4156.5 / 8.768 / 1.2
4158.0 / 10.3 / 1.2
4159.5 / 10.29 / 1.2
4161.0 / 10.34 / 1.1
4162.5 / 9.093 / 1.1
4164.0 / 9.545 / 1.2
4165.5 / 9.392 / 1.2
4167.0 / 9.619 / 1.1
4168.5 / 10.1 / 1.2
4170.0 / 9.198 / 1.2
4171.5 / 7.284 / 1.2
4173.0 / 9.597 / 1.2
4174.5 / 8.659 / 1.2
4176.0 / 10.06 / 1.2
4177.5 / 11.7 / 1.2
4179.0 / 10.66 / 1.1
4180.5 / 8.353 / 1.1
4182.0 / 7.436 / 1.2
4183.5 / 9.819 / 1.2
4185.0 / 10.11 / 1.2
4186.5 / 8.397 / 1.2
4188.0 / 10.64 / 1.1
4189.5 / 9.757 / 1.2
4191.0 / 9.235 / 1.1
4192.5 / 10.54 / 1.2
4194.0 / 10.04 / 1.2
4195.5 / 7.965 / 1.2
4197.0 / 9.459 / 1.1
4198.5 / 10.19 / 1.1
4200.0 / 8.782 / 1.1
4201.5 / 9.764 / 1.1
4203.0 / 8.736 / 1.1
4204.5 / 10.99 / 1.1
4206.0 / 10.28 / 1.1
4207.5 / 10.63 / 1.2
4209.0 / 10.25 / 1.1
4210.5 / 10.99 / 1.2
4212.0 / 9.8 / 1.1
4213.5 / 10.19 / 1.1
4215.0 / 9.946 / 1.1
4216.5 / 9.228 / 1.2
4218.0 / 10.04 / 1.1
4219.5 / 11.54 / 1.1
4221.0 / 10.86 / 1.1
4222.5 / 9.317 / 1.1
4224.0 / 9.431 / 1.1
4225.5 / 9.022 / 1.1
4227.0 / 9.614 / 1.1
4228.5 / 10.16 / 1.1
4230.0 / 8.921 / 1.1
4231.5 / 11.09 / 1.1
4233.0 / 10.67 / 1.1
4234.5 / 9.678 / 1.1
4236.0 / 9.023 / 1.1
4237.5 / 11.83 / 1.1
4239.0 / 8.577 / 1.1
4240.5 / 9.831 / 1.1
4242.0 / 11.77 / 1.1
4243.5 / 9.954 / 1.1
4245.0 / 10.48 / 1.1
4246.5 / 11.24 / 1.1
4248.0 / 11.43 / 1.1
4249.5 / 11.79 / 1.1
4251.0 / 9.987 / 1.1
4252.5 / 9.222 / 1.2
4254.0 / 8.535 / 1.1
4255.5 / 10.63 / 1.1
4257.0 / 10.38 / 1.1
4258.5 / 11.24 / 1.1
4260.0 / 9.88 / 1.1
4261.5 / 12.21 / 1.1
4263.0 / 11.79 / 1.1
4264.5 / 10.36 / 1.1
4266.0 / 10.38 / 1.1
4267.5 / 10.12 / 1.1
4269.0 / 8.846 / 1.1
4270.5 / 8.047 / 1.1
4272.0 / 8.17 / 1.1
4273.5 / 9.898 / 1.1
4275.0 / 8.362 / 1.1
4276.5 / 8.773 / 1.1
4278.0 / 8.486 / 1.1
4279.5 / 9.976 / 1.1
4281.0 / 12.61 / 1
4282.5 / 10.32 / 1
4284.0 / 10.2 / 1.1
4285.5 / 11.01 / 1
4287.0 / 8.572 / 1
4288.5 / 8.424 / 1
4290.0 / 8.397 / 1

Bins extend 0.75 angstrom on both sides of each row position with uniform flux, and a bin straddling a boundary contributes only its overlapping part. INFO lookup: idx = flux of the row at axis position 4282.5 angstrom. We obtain 10.32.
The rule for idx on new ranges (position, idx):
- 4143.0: 10.49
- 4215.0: 9.946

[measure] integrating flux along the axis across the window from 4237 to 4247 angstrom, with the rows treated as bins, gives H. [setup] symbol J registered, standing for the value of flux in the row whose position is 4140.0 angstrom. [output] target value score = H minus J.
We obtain 97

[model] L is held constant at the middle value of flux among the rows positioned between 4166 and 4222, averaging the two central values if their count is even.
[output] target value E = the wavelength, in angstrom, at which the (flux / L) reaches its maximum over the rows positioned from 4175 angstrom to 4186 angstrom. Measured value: 4177.5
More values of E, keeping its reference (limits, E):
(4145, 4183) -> 4152.0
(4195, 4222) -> 4219.5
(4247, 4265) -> 4261.5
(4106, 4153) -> 4122.0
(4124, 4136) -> 4129.5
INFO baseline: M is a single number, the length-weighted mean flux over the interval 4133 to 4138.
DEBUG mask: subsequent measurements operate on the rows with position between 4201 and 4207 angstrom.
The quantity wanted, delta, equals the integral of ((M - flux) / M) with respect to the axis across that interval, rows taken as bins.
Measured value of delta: -0.3 angstrom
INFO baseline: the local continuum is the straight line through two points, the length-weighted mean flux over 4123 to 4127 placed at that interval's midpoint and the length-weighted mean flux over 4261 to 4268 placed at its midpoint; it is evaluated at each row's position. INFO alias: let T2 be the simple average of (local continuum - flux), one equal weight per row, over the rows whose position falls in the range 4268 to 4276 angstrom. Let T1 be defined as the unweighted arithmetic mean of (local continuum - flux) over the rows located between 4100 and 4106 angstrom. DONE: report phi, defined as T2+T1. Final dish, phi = 2.6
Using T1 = 0.3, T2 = 2.3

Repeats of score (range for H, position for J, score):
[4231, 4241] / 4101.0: 92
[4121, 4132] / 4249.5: 99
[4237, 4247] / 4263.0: 93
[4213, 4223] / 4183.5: 92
